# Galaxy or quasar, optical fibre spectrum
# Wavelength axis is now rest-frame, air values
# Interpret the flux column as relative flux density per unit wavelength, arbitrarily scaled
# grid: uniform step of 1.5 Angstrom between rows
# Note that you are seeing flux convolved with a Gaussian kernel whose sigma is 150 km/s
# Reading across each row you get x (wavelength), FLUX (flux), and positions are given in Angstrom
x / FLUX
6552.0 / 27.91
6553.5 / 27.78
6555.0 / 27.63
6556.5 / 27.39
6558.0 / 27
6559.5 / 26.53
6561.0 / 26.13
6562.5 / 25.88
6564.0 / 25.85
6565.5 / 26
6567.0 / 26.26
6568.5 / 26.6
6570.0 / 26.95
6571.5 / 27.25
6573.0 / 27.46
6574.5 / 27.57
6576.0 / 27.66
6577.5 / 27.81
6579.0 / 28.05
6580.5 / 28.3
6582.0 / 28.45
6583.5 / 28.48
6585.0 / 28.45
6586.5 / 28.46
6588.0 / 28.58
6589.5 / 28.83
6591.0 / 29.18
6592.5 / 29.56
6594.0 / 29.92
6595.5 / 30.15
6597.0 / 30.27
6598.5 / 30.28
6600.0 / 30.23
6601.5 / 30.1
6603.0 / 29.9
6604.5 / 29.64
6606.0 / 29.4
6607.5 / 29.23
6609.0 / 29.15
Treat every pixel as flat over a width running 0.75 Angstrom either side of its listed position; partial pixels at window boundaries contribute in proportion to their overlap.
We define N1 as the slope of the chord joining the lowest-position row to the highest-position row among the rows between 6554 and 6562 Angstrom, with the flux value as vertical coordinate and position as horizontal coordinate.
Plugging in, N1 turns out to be -0.25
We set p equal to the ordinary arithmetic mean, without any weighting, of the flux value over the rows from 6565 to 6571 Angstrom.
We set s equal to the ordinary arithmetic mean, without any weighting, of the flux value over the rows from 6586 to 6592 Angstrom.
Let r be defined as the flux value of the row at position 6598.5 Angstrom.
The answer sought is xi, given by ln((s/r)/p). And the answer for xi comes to -3.33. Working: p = 26.5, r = 30.28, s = 28.8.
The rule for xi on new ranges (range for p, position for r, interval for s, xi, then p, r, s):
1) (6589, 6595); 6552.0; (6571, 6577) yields -3.40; 29.4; 27.91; 27.5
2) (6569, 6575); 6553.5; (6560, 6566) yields -3.37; 27.3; 27.78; 26.0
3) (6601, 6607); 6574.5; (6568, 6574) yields -3.41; 29.8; 27.57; 27.1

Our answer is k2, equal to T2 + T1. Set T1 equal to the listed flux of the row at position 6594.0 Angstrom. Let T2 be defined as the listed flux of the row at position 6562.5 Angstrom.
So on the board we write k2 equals 55.8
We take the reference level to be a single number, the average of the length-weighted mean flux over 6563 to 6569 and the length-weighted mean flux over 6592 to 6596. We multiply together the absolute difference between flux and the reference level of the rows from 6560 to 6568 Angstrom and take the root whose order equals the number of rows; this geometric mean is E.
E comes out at 2.0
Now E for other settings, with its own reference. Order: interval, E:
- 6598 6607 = 1.9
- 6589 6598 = 1.5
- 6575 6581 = 0.2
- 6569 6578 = 0.5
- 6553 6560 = 0.6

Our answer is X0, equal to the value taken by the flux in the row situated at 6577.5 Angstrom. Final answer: 27.81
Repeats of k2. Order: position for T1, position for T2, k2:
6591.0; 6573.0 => 56.6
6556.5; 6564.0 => 53.2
